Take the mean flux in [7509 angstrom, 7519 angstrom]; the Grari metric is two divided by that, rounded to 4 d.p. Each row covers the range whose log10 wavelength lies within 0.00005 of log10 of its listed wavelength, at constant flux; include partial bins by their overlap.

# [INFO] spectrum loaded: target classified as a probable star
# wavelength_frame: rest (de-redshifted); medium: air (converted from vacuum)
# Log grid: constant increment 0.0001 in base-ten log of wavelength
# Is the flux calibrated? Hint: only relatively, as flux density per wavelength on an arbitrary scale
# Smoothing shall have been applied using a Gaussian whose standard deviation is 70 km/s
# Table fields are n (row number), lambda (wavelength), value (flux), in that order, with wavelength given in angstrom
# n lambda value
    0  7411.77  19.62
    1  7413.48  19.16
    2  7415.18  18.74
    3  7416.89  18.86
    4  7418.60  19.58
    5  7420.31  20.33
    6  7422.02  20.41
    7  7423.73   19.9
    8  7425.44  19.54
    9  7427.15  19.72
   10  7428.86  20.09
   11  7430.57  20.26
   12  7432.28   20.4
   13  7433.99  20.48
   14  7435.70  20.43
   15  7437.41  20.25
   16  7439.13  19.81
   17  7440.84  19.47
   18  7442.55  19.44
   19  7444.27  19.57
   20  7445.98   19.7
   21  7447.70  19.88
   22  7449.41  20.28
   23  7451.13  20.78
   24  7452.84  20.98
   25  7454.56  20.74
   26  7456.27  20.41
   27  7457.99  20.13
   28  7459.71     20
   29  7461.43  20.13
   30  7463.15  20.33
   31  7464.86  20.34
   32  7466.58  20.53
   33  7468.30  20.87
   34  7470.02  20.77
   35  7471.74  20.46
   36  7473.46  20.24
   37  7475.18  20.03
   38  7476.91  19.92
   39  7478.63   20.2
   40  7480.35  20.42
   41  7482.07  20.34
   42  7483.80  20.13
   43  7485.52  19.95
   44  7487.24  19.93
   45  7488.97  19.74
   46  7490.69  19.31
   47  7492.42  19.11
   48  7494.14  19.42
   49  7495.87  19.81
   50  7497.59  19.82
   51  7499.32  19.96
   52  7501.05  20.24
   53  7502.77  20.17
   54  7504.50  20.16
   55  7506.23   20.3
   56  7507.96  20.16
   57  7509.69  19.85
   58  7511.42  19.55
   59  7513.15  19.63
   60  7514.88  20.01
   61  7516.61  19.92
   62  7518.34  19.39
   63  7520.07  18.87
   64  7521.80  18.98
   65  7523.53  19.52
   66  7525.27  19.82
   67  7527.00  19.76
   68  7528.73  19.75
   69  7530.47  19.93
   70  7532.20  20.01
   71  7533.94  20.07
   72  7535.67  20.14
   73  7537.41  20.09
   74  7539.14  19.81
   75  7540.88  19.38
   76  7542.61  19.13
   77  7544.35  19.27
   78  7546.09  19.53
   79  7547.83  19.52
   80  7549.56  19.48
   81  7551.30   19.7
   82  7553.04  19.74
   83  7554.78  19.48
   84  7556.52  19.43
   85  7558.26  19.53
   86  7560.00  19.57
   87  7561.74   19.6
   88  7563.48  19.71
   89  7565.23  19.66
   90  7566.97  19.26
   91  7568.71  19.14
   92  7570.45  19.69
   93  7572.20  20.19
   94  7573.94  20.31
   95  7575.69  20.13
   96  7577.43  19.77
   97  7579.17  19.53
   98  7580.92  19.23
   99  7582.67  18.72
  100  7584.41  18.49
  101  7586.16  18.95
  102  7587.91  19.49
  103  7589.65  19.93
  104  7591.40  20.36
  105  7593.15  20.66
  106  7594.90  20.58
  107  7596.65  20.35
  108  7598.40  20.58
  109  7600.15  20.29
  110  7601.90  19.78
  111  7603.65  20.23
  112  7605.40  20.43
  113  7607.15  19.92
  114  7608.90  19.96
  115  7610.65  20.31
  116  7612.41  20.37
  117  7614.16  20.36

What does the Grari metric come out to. 0.1014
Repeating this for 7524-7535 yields 0.1006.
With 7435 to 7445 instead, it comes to 0.1009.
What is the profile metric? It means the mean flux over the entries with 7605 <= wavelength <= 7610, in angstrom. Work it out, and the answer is 20.1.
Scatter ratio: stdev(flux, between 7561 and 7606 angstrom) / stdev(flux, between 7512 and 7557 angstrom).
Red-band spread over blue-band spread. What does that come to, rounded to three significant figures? 1.76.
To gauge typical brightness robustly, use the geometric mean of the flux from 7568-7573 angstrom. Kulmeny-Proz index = 19.7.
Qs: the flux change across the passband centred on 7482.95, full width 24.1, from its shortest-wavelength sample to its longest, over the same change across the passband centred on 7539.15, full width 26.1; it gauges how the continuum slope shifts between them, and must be 17.3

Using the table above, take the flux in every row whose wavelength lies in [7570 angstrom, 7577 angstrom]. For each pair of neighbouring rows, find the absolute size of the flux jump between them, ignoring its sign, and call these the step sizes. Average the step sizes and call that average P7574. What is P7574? 0.27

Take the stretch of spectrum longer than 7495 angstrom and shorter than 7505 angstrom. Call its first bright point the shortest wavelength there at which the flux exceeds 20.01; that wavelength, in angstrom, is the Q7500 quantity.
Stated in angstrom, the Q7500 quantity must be 7501.05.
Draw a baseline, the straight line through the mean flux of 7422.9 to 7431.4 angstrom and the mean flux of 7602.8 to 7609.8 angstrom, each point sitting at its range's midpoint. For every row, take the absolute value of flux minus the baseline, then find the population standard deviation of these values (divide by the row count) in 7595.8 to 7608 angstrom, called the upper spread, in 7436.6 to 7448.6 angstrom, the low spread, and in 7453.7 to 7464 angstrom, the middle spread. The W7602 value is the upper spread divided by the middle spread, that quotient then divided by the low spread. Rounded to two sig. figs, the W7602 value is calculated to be 3.0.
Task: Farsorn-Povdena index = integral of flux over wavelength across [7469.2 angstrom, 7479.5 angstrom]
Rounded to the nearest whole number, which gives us 209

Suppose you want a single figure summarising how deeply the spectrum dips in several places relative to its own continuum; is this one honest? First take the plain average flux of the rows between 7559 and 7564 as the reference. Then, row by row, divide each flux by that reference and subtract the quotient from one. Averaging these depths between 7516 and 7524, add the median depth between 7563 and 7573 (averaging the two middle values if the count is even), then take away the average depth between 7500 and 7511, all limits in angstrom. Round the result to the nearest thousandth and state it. 0.039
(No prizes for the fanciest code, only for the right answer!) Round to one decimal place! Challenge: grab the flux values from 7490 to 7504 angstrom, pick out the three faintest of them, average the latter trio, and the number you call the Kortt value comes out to 19.3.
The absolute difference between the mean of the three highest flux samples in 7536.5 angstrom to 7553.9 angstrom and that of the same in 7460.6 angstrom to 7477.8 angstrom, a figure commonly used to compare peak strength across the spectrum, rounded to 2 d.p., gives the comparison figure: 0.84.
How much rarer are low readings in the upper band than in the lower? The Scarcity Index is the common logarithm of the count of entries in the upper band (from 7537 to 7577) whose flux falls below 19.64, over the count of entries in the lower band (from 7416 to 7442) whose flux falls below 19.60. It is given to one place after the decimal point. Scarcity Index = 0.5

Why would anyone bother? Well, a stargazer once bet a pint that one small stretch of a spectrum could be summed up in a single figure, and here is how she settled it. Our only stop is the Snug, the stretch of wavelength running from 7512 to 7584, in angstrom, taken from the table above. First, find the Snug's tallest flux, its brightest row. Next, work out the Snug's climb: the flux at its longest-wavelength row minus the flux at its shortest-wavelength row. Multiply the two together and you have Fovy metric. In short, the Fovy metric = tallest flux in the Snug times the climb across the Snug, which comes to -18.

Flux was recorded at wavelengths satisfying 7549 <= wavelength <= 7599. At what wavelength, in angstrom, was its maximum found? 7593.15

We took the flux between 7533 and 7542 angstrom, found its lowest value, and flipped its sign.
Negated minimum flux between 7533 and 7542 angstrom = -19.4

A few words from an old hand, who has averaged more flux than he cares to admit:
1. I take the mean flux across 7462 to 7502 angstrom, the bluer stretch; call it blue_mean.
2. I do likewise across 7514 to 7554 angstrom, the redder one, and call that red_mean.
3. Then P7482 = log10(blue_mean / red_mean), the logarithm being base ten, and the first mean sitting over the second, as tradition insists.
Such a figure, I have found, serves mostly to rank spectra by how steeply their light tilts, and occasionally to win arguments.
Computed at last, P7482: 0.0096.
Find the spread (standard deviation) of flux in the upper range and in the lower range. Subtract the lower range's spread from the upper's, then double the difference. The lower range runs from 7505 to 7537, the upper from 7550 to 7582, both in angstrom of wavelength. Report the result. -0.14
